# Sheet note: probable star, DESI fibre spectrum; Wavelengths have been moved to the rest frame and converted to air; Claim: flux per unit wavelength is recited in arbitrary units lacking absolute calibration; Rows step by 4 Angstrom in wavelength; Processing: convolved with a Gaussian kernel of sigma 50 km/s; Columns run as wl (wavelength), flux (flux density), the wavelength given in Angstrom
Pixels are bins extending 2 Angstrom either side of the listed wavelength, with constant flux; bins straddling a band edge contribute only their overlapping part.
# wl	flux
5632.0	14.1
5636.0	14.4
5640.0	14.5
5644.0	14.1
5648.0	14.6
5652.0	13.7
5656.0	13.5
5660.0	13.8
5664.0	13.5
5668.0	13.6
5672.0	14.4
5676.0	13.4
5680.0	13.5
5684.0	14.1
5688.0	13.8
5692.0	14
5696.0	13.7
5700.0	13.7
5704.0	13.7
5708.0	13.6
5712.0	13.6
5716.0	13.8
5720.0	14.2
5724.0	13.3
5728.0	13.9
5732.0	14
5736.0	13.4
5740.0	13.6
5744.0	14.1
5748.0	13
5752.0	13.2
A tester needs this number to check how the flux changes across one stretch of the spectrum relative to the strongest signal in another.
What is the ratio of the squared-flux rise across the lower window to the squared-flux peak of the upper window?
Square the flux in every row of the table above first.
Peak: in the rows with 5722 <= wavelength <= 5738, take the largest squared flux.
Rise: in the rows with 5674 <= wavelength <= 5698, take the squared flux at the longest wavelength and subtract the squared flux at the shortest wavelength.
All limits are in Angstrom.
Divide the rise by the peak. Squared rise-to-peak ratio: 0.041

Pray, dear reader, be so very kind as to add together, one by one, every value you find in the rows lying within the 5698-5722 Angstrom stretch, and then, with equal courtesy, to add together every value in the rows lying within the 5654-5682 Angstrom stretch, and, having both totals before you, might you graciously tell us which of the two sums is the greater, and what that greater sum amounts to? 95.7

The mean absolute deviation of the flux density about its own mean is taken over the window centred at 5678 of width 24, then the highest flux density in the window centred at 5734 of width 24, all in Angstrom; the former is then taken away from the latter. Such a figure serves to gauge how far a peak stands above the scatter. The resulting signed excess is 13.80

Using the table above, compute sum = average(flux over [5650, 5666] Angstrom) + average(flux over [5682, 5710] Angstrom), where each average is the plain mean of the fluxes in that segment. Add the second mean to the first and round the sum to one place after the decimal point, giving 27.4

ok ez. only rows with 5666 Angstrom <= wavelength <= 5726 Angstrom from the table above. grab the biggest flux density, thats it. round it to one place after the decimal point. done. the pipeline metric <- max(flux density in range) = 14.4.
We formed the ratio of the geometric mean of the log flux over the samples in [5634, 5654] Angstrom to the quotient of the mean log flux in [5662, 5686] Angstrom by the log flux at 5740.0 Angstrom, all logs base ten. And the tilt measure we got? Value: 1.15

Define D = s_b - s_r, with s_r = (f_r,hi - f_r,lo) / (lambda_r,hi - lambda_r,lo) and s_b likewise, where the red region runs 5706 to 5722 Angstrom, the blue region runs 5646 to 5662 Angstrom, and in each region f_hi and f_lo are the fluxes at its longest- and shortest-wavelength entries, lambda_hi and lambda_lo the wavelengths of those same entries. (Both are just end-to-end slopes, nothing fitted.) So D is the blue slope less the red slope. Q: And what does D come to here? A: -0.12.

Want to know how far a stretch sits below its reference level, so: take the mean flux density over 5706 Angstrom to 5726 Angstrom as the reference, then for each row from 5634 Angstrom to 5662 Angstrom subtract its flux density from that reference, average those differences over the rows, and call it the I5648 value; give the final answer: -0.39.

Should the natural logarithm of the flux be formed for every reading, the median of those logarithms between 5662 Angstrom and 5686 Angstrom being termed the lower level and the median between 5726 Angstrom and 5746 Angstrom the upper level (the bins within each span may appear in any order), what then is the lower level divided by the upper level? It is 0.99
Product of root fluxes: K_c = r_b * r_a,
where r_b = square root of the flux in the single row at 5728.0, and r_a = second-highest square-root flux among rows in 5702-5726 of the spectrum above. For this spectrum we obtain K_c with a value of 13.8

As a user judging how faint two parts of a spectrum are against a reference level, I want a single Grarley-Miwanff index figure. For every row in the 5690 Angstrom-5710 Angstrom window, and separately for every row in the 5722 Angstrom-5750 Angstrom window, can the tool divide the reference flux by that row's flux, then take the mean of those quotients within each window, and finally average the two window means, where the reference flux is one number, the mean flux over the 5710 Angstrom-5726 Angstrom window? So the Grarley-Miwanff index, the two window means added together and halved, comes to 1.00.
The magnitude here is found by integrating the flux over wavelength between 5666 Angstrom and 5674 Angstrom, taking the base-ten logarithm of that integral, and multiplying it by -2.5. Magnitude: -5.1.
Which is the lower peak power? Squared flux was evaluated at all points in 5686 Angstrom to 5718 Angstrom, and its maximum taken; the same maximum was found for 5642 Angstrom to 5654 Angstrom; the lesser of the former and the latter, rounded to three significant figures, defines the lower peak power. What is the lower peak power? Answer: 196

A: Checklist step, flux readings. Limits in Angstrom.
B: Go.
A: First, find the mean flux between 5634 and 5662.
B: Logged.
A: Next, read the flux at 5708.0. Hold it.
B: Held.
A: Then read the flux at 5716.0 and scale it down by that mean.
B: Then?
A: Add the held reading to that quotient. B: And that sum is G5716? 14.58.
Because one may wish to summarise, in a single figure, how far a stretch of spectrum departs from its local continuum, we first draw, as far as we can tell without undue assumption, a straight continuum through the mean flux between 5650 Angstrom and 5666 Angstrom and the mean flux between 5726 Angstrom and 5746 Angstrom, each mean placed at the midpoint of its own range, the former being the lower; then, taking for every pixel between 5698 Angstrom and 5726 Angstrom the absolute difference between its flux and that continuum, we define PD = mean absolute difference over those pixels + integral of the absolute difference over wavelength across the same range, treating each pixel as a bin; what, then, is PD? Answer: 5.3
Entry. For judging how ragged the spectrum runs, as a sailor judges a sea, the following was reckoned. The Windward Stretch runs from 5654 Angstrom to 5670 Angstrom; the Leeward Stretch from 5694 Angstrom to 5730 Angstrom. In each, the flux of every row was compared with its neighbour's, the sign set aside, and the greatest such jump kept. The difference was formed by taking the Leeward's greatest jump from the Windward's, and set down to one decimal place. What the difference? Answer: -0.6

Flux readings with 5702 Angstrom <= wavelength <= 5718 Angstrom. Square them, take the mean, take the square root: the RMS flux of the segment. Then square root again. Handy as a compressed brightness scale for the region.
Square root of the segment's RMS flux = 3.698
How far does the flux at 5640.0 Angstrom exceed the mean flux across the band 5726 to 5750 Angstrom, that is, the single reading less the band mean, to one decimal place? 0.8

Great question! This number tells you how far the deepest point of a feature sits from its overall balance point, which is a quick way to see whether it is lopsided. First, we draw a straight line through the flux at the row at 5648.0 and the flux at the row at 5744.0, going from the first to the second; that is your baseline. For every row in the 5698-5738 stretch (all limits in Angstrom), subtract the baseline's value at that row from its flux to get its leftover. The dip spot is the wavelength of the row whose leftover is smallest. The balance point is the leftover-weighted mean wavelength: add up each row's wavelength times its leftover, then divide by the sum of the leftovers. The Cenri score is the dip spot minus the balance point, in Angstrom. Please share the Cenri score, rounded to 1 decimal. 7.5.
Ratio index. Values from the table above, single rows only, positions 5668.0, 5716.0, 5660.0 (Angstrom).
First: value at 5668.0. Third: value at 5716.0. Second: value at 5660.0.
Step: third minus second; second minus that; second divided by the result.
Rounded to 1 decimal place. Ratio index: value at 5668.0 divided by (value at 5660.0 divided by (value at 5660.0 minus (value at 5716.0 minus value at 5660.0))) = 13.6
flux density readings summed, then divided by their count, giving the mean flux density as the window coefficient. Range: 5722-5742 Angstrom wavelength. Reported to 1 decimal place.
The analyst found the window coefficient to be 13.6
